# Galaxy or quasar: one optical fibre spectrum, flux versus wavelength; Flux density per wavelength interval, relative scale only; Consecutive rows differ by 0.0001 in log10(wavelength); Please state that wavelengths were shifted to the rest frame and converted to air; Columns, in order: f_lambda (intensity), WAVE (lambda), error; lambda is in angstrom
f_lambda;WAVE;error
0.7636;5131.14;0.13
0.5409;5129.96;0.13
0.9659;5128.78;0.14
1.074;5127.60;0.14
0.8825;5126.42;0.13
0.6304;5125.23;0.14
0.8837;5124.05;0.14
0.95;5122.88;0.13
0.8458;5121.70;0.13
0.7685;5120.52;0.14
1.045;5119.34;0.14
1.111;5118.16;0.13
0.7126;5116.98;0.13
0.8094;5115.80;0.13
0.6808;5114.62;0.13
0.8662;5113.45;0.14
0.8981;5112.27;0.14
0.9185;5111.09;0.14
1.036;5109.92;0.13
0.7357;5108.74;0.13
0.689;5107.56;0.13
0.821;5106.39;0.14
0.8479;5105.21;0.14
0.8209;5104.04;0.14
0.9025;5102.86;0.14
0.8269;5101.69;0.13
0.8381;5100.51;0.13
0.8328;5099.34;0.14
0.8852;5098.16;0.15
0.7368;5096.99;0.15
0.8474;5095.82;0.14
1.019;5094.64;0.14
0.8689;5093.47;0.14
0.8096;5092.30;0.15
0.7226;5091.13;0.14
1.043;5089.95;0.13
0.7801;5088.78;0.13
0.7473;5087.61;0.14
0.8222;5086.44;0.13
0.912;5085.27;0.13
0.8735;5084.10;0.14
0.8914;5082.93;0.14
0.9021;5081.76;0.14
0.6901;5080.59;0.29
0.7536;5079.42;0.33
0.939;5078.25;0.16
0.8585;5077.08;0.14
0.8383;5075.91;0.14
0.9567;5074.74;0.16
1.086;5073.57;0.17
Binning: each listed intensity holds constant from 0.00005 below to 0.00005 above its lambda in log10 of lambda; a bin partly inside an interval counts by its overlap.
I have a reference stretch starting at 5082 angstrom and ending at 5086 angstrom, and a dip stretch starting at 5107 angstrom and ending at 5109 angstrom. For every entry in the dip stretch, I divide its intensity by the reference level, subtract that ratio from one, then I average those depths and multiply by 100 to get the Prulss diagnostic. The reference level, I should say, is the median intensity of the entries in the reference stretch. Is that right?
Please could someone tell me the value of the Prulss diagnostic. 20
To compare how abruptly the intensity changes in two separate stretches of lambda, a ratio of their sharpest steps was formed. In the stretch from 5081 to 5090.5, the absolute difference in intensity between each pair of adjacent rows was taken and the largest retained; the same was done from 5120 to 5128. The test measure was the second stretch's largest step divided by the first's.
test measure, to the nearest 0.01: 0.96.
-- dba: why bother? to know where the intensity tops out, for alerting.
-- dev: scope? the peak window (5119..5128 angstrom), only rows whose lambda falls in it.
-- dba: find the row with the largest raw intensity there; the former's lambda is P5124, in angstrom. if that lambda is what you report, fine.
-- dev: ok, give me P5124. 5127.60 angstrom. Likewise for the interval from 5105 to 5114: 5109.92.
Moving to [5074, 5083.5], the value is 5074.74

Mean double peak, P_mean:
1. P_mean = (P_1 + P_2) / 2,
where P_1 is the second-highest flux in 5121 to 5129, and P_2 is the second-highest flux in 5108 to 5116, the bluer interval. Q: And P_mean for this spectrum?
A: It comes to 0.94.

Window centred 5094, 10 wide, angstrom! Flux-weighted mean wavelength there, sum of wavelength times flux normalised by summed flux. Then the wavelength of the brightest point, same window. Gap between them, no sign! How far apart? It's 4.0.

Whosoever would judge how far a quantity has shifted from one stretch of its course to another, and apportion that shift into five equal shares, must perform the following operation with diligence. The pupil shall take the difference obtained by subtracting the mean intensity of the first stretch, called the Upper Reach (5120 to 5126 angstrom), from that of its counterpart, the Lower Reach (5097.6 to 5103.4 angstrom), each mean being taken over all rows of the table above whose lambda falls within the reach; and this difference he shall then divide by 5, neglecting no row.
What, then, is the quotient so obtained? 0.008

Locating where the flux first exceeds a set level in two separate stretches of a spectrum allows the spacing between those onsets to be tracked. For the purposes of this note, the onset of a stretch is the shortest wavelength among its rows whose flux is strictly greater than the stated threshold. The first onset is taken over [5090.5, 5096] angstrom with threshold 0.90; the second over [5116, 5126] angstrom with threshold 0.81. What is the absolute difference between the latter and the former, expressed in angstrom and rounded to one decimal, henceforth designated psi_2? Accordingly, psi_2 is 23.5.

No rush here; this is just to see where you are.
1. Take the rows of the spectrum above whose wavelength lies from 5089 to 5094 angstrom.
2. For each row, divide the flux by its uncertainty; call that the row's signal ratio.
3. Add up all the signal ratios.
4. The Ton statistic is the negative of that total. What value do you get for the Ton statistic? -24.8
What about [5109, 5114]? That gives -27.1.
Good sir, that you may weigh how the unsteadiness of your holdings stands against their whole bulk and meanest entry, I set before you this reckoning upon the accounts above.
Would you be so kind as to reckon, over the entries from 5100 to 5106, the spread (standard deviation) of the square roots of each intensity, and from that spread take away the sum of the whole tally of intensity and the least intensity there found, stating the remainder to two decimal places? -5.04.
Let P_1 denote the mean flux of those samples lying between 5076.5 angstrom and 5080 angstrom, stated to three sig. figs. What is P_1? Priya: 0.850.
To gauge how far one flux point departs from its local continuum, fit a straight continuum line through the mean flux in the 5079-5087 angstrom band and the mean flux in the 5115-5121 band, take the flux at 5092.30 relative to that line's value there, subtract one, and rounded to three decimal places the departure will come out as -0.047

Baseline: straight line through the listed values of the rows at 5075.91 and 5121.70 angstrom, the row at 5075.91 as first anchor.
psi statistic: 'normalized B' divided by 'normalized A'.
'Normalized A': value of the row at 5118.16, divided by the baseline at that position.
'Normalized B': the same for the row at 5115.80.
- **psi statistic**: 0.73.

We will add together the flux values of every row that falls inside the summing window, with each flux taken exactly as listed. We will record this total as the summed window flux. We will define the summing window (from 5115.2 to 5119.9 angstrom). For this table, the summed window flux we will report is 3.68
